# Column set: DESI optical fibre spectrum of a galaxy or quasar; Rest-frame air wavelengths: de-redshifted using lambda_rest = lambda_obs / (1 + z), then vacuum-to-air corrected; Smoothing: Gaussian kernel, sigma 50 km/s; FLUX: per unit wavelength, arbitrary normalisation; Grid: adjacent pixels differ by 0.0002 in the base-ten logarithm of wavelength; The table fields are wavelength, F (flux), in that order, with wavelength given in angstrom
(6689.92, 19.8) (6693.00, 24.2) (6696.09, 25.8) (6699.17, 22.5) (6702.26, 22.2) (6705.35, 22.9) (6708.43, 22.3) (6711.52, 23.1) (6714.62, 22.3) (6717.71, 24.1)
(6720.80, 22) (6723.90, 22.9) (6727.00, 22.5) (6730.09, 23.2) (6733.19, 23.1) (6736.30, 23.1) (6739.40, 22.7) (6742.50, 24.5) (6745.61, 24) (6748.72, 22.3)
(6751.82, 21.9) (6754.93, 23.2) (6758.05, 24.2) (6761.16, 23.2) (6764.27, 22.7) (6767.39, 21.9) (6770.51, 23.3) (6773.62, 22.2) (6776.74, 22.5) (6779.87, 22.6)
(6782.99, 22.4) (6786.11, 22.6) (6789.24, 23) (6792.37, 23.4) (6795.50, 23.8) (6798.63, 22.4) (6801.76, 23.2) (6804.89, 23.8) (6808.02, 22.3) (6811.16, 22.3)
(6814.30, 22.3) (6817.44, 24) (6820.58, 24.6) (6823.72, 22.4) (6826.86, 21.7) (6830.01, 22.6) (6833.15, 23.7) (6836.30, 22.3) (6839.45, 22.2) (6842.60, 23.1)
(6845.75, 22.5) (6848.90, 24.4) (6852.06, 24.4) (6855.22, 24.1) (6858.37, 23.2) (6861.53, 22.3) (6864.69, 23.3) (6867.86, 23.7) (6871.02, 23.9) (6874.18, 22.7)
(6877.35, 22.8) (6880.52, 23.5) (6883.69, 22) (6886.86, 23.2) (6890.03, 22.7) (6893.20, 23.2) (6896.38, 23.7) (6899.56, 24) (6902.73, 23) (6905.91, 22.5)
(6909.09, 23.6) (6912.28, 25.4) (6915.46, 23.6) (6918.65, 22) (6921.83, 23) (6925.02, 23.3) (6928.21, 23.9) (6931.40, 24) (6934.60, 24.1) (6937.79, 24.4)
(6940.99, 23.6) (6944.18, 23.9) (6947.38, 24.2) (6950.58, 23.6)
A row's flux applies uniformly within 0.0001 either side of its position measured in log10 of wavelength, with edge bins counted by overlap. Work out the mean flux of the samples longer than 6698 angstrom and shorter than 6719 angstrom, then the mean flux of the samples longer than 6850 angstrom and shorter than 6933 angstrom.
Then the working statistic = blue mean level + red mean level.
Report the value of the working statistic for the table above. 46.1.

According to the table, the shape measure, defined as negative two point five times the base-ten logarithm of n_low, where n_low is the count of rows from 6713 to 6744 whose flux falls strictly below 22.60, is -1.19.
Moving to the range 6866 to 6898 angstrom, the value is 0.00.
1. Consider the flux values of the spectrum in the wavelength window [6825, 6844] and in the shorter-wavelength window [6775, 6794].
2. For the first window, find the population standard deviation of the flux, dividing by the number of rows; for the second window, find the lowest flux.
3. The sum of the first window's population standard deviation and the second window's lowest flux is 23.0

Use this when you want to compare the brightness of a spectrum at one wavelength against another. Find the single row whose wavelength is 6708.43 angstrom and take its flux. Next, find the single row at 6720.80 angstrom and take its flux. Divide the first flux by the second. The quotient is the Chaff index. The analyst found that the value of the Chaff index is 1.01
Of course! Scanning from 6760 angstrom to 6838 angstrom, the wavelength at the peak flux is 6820.58 angstrom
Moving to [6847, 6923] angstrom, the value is 6912.28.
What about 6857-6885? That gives 6871.02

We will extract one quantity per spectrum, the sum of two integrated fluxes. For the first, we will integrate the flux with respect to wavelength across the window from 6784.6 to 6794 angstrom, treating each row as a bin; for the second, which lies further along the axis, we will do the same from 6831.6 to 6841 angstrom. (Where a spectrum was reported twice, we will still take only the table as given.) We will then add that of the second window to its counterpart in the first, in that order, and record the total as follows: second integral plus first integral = 430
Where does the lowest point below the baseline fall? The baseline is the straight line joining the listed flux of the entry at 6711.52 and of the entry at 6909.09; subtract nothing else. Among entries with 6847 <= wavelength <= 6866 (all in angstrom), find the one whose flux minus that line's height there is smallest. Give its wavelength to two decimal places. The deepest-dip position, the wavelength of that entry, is 6861.53 angstrom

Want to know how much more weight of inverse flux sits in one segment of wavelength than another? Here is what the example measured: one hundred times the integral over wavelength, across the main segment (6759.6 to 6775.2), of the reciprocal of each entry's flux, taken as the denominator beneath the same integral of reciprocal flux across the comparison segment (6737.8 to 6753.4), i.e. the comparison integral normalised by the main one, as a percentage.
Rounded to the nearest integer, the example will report 98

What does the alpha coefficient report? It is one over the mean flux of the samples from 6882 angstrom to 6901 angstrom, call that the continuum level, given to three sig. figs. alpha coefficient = 0.0432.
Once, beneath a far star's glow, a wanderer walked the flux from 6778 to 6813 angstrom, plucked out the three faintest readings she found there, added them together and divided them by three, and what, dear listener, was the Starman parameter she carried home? 22.3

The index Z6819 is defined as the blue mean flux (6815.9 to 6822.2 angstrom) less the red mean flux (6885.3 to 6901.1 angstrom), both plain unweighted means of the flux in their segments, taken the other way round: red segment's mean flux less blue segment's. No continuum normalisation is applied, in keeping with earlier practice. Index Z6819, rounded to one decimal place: -0.9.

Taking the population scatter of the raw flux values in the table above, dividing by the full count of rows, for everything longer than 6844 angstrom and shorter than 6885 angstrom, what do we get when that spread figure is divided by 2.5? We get 0.31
